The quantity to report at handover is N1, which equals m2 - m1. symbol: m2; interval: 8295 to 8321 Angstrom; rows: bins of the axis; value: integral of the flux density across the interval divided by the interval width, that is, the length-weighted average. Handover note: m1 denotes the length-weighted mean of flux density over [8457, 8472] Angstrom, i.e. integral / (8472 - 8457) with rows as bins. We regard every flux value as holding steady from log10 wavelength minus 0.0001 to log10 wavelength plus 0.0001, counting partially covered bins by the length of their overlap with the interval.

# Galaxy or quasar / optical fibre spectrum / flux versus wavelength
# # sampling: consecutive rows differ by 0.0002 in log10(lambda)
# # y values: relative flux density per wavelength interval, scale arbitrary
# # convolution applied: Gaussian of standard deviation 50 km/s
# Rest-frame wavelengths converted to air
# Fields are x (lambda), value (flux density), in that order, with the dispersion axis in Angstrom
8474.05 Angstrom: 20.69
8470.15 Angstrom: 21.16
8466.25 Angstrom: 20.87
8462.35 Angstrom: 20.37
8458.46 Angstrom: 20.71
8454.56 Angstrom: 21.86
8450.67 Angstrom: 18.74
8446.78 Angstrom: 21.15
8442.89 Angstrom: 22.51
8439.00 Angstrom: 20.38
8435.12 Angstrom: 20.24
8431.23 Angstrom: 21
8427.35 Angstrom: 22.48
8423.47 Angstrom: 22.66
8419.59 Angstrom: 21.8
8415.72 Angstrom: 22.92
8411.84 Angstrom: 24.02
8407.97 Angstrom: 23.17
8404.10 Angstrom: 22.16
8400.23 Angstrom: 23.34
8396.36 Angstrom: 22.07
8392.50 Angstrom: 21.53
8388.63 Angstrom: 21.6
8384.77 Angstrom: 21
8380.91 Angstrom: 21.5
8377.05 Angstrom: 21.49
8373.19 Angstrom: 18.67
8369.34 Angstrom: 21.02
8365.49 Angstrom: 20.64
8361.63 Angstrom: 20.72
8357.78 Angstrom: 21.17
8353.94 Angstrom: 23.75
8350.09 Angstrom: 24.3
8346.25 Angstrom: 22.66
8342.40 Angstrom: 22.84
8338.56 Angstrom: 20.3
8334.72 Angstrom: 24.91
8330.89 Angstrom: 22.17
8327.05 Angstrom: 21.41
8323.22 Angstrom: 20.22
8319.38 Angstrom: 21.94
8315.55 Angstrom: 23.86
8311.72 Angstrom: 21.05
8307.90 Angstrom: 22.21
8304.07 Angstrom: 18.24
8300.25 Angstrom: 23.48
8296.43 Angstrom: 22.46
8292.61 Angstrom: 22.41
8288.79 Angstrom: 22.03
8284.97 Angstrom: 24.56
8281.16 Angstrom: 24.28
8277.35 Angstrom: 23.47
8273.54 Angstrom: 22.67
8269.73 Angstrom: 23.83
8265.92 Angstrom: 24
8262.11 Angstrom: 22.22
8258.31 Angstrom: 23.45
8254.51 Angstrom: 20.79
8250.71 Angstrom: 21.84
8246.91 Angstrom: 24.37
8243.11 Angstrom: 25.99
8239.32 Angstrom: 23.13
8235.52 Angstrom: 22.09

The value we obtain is 1.1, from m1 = 20.8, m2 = 21.9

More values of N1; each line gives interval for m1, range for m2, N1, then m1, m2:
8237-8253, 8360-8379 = -3.2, 23.7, 20.5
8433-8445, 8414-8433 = 1.1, 21.0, 22.2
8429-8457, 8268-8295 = 2.5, 20.9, 23.3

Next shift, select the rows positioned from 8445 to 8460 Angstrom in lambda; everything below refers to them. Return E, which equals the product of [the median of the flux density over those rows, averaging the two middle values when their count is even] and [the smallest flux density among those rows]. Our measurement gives 392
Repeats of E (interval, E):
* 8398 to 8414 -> 515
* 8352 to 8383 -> 394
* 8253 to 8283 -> 488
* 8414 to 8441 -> 441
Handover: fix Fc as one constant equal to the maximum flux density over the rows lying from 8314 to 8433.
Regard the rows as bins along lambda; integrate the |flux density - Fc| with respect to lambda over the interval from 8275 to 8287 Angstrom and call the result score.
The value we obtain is 11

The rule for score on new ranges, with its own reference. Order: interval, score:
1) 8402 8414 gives 22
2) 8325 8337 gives 26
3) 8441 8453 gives 49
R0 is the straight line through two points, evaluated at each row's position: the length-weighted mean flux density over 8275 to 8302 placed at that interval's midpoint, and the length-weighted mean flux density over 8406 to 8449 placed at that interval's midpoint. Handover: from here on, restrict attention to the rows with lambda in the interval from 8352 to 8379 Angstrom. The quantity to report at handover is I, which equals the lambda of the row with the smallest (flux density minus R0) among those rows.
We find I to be 8373.19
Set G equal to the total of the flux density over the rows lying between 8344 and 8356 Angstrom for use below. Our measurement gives 71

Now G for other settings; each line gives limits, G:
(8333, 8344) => 68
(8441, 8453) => 62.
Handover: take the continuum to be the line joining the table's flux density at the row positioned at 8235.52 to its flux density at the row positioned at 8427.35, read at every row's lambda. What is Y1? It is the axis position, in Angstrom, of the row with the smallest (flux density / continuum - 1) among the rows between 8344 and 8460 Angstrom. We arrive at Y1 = 8450.67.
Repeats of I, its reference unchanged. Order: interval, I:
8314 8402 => 8373.19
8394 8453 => 8450.67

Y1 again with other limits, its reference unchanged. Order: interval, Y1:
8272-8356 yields 8304.07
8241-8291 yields 8254.51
